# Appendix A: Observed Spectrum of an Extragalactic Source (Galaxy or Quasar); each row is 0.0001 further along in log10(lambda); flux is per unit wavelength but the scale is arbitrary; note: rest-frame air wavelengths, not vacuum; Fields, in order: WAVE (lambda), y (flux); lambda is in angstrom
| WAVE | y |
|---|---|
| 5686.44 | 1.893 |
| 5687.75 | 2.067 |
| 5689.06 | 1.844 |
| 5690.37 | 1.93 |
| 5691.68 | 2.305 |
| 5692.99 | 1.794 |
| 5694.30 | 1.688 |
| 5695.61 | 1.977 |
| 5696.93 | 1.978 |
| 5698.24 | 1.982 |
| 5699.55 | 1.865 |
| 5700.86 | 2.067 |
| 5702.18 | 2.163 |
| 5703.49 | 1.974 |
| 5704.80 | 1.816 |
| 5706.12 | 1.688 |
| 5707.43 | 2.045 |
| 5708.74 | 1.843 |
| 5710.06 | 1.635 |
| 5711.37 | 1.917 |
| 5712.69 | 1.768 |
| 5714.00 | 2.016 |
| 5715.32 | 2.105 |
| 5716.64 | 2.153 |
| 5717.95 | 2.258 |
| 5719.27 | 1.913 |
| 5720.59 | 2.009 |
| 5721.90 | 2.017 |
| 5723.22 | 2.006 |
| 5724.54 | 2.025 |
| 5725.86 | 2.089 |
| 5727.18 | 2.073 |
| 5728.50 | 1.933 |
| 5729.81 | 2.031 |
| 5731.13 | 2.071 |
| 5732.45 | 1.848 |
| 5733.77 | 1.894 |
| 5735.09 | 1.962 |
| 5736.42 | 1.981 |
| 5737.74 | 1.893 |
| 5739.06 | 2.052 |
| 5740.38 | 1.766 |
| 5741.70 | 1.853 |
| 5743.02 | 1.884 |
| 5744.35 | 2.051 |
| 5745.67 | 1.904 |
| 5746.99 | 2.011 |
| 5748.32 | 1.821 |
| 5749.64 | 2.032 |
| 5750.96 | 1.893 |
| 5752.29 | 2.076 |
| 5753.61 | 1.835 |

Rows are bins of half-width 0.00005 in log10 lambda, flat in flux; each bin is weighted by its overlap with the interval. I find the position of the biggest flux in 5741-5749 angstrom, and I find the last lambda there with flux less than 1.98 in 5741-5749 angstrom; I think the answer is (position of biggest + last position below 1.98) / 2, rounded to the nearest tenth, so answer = 5746.3 angstrom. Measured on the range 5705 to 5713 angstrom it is 5710.1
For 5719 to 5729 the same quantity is 5727.2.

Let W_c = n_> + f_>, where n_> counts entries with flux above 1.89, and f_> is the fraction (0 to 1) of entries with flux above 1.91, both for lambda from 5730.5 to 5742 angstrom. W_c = 6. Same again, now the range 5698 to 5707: 5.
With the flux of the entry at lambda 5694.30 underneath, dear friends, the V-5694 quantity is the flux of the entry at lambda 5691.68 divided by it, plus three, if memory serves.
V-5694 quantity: 4.37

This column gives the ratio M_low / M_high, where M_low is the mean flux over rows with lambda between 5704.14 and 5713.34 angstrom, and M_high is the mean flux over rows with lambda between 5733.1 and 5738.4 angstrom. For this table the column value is 0.94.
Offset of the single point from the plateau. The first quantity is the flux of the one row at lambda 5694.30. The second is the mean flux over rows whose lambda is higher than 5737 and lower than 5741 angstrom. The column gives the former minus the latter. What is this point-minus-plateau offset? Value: -0.22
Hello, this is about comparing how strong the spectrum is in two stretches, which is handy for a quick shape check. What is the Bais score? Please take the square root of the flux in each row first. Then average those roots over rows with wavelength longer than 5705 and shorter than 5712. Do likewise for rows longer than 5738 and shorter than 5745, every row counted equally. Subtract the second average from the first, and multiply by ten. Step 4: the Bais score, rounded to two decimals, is -0.35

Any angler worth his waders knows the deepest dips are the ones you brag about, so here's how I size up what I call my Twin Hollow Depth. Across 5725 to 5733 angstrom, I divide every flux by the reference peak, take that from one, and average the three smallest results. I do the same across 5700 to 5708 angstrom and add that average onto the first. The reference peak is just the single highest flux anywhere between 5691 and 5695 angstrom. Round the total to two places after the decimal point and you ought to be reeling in 0.19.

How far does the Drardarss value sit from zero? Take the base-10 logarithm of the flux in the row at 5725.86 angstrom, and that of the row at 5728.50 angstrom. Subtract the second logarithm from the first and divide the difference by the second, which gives 0.12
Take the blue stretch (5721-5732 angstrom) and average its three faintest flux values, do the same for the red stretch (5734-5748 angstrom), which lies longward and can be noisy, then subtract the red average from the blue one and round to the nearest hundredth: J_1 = 0.15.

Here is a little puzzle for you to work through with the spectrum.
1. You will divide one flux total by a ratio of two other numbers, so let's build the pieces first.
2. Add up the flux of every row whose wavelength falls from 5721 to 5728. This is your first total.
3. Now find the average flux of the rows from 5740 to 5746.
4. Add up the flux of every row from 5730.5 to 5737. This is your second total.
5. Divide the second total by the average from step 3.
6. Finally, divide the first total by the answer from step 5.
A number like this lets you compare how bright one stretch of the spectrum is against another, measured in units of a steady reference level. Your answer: 1.98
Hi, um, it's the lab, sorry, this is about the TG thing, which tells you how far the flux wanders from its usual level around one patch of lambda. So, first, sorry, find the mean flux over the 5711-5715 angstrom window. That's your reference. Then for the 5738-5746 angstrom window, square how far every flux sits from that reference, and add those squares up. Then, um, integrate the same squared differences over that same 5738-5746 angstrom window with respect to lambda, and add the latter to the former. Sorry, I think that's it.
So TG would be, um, 0.15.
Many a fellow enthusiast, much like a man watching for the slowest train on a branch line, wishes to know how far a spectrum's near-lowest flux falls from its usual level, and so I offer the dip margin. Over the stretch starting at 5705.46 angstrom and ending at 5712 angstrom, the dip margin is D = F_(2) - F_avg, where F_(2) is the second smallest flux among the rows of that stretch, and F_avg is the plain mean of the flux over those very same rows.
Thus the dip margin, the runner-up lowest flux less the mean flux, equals -0.14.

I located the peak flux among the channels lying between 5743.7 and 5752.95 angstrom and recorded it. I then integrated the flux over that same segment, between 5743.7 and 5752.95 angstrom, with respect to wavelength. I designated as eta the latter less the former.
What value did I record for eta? 16.2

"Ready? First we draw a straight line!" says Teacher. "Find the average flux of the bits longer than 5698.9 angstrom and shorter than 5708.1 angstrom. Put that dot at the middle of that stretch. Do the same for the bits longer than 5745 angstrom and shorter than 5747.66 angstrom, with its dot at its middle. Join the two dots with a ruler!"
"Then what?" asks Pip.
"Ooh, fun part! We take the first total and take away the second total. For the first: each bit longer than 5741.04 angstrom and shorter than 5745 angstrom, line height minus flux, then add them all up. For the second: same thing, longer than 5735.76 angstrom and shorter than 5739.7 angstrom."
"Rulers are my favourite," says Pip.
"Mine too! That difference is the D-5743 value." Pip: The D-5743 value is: 0.14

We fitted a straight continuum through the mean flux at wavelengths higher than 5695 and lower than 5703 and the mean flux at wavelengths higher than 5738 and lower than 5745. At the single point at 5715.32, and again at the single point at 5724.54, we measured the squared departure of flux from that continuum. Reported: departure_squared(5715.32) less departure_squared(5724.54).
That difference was 0.013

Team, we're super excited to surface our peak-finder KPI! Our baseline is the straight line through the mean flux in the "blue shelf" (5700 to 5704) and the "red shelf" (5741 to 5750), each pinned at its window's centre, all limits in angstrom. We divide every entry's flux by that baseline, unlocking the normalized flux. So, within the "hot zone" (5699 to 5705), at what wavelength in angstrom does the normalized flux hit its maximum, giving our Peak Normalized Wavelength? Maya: 5702.18 angstrom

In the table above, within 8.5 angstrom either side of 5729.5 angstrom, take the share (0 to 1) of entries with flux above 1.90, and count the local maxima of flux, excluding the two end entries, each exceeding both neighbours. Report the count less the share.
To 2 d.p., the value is 2.23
